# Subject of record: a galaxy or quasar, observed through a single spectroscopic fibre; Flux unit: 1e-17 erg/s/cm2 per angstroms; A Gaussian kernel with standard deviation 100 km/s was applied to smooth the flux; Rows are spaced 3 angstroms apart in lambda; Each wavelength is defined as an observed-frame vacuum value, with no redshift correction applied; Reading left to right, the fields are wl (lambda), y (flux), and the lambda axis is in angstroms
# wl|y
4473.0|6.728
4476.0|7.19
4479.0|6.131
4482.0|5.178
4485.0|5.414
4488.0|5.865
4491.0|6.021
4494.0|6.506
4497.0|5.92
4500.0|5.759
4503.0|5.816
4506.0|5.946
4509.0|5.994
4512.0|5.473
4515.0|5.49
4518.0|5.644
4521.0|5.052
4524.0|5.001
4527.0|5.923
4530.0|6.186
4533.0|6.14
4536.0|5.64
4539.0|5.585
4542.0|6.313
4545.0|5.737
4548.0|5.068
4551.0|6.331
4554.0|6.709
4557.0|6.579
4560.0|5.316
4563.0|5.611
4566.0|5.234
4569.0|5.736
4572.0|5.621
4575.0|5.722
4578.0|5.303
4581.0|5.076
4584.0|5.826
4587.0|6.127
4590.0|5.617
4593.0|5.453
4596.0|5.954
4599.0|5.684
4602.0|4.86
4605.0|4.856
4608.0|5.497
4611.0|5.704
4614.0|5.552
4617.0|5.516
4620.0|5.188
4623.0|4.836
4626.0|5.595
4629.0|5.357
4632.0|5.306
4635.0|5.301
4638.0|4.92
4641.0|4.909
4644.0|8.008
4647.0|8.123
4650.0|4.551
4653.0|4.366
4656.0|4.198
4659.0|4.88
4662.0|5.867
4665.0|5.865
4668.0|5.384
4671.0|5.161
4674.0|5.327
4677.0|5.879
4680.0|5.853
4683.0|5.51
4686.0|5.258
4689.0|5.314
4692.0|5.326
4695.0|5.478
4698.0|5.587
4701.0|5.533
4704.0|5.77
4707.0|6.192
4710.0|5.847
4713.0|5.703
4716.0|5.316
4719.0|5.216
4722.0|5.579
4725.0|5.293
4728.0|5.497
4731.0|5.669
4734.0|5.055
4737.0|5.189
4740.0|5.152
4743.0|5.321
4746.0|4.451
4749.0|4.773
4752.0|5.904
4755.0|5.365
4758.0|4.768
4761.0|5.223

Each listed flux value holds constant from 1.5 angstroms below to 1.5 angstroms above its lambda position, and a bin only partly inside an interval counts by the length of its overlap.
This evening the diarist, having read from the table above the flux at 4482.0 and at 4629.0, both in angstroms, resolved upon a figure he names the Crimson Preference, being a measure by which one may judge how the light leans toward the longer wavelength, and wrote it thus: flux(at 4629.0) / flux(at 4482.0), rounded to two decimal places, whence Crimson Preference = 1.03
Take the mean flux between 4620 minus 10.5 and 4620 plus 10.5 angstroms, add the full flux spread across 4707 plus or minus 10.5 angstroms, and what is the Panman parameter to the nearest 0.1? 6.3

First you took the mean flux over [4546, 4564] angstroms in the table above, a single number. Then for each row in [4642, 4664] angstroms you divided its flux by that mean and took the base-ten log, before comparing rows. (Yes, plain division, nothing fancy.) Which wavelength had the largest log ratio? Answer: 4647.0 angstroms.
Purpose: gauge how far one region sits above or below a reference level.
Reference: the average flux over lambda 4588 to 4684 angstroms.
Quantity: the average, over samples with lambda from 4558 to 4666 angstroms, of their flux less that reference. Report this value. 0.02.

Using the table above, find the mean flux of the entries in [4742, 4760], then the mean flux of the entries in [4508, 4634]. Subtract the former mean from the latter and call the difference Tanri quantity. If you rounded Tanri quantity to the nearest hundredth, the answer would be 0.51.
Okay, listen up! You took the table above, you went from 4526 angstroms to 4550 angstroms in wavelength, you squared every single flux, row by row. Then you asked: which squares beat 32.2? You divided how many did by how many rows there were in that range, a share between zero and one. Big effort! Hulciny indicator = 0.6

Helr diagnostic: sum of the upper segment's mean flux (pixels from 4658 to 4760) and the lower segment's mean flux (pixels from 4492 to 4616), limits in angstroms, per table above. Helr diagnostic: 11.1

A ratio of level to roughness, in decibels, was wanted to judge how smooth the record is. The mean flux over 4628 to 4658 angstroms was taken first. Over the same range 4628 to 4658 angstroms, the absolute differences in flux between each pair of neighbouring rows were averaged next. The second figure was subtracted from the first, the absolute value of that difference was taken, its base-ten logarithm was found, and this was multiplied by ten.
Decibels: 6.68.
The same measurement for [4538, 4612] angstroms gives 7.15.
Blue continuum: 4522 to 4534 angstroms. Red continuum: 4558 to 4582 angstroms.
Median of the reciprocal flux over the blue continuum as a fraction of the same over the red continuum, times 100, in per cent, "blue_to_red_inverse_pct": 91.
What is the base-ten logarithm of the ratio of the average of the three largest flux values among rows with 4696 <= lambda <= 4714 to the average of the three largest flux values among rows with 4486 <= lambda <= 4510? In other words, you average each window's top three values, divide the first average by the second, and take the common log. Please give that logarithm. -0.017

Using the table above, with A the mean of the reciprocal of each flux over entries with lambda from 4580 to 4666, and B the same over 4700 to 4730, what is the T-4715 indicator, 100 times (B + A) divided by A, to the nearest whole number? 196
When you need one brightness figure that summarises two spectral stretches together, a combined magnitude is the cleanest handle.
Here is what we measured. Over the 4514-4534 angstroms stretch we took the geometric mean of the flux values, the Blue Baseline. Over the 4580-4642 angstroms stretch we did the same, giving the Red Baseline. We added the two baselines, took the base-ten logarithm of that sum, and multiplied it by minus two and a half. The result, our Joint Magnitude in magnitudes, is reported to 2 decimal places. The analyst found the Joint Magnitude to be -2.60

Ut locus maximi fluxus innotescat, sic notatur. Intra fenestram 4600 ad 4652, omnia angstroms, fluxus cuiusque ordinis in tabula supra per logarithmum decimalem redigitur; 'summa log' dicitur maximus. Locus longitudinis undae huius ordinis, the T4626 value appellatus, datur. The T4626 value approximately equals 4647.0 angstroms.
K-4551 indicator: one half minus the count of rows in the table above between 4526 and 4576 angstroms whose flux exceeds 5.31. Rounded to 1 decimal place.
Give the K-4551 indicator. -14.5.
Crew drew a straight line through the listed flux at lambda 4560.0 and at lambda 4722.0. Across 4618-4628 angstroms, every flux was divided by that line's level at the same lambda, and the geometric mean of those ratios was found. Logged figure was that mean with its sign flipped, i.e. -0.96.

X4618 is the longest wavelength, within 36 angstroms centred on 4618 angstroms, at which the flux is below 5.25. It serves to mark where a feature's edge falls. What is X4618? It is 4623.0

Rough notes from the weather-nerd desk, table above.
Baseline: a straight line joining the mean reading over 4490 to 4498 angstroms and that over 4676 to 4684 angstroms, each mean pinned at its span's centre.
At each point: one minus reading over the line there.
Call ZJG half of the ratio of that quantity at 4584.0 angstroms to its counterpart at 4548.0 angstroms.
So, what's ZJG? 0.07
